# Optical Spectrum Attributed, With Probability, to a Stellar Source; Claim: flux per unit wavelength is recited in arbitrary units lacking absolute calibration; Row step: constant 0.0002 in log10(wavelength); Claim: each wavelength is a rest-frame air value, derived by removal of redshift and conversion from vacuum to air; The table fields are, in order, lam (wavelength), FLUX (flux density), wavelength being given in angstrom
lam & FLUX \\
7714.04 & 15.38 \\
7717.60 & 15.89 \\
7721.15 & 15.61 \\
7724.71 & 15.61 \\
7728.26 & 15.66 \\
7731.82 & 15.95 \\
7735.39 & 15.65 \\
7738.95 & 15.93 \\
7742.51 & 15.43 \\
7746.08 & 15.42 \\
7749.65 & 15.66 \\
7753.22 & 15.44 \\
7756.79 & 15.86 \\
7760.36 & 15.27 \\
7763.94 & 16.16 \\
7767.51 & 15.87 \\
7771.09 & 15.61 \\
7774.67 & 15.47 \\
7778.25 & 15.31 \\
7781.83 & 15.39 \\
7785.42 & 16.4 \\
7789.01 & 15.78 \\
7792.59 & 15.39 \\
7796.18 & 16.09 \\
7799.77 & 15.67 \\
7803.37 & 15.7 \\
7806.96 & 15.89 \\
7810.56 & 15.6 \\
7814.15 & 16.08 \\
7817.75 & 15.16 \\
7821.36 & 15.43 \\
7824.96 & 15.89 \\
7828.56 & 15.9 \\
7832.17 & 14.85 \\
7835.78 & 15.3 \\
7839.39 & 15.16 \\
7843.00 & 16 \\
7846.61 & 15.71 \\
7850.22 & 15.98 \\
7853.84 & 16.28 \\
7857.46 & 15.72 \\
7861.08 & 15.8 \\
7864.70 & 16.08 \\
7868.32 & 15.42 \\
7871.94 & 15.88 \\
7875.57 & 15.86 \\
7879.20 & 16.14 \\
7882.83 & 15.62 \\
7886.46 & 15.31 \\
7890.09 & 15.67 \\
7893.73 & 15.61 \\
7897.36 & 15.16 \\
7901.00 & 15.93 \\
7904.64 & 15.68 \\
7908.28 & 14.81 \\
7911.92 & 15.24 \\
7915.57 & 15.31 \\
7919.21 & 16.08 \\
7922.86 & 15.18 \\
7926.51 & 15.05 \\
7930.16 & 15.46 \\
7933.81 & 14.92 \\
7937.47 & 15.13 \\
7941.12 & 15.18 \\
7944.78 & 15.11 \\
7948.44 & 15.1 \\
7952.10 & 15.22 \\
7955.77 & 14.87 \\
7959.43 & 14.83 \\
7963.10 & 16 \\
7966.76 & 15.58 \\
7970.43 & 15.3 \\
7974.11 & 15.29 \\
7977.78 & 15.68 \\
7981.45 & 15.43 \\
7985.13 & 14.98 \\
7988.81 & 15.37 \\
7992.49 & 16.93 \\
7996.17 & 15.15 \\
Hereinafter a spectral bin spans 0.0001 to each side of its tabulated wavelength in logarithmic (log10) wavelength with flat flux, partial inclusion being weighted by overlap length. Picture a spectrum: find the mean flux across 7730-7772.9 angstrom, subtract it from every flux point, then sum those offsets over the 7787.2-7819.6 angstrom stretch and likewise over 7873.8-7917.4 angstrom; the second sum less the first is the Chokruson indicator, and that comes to -2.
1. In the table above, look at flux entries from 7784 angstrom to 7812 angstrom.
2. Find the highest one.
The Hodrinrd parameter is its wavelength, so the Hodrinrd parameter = 7785.42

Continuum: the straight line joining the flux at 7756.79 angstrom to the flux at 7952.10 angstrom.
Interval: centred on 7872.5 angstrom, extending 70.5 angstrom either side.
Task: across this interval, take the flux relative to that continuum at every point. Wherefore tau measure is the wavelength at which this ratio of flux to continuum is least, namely 7832.17 angstrom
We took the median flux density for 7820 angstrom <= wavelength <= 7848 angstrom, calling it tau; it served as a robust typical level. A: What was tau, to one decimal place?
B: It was 15.6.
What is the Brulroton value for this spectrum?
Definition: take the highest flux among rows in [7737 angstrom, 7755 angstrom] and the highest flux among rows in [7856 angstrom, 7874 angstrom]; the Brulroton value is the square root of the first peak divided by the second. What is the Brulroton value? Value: 1.00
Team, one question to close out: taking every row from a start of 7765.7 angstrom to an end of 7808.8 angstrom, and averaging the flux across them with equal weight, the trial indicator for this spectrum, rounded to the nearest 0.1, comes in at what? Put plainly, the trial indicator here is 15.7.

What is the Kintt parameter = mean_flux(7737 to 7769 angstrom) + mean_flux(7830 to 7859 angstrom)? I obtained 31.30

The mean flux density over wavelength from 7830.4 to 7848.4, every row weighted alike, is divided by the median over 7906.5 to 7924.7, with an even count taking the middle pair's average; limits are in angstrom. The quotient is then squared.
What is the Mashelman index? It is 1.02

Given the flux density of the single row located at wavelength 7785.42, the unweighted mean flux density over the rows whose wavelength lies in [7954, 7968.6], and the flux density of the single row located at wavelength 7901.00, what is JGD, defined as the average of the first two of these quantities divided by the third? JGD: 0.996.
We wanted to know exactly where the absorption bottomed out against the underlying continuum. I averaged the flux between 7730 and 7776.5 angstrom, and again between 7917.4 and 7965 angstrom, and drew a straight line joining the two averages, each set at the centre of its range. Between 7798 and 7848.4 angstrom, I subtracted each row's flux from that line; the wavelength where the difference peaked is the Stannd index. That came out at 7832.17 angstrom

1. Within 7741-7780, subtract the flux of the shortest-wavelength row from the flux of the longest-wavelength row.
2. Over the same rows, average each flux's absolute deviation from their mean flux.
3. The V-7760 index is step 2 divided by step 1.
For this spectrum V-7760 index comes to -1.8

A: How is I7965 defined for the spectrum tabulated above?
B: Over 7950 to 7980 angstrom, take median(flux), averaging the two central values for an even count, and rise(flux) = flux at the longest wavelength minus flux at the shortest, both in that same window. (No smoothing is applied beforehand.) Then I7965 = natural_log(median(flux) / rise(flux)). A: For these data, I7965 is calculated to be 3.5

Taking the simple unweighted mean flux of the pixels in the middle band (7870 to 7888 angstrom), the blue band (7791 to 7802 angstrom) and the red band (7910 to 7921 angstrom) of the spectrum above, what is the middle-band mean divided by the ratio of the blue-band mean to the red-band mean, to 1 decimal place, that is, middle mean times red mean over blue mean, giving 15.6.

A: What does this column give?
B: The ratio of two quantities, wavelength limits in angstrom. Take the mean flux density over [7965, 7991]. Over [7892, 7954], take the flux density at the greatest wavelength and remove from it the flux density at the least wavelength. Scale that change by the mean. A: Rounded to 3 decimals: -0.025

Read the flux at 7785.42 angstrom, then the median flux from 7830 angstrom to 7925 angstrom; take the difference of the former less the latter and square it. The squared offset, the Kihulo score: 0.526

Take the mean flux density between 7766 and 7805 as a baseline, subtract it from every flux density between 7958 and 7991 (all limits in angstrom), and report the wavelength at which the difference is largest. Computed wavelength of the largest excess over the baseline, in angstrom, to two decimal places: 7963.10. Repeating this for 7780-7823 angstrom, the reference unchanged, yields 7785.42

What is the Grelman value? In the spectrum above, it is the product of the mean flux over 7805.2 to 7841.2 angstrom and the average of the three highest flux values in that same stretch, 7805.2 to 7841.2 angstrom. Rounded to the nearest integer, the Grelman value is 248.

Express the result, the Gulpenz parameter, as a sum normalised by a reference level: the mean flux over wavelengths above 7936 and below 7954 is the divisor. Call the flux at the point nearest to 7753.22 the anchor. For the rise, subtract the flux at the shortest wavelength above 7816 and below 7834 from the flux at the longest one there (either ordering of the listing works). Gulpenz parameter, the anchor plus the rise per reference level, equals 1.00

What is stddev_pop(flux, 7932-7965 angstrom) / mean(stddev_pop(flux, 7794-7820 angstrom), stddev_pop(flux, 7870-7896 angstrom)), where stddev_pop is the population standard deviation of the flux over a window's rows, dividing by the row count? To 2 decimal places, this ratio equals 1.21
